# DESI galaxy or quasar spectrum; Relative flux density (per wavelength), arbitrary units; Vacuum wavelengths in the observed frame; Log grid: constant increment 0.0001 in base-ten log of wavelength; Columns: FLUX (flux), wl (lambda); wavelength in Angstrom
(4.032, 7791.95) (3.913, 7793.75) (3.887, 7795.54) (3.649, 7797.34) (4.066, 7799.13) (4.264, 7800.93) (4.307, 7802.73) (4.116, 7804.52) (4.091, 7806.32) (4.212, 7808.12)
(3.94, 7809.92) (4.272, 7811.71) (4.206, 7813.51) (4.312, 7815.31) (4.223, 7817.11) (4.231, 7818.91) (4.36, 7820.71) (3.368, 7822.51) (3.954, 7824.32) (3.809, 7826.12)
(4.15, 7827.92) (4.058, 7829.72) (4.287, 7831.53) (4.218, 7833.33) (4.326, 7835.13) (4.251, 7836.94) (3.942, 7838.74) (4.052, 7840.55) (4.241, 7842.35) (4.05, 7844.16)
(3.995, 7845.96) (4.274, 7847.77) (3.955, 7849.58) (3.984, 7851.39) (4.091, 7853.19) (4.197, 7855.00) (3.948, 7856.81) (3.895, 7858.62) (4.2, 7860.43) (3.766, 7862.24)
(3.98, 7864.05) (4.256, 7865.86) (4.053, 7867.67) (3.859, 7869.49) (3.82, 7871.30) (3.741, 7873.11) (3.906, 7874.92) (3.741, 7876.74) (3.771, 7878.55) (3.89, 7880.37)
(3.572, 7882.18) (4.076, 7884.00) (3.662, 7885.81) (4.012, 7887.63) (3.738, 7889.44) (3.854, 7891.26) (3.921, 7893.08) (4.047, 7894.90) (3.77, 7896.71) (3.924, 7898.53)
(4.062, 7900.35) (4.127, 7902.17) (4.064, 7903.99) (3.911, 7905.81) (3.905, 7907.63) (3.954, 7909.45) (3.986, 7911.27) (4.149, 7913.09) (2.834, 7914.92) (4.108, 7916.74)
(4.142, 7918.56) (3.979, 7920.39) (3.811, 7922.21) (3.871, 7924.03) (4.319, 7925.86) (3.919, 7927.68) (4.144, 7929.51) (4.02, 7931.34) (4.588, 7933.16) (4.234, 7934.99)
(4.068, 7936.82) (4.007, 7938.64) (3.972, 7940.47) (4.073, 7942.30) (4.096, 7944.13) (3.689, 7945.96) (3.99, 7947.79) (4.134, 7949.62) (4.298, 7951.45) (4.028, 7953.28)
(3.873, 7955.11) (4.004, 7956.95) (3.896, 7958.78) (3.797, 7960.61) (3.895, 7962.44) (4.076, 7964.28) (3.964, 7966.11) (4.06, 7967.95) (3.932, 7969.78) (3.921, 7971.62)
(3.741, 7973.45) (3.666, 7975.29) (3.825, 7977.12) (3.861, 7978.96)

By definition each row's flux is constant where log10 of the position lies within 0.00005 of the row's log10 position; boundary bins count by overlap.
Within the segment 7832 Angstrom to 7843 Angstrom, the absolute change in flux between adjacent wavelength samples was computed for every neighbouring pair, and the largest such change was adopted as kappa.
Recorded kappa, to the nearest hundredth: 0.31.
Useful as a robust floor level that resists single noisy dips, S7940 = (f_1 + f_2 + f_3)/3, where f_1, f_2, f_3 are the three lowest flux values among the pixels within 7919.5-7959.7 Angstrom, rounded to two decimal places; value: 3.79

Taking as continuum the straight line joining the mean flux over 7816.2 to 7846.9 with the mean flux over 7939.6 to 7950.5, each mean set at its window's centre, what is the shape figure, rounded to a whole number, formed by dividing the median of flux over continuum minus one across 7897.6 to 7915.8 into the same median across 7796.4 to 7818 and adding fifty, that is 48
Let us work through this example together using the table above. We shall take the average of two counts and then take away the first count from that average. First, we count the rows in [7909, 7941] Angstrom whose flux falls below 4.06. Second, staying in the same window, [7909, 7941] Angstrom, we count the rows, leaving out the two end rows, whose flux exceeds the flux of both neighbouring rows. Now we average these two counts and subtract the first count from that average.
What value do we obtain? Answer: -2.5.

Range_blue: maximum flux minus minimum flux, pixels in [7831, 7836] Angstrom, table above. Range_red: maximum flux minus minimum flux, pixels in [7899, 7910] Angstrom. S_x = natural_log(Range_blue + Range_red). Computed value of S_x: -1.1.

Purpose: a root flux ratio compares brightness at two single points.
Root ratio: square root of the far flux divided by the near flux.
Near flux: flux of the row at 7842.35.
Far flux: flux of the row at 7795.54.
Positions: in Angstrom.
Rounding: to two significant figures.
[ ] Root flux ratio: 0.96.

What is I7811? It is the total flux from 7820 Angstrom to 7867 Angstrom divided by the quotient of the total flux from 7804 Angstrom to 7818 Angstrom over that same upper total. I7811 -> 334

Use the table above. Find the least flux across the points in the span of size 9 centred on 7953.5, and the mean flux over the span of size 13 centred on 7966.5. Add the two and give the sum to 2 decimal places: 7.82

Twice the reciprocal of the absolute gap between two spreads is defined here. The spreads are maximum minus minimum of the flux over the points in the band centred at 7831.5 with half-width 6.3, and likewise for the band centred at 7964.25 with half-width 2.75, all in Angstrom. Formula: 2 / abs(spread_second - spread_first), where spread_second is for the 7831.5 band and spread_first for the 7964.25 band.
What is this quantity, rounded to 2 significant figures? 6.0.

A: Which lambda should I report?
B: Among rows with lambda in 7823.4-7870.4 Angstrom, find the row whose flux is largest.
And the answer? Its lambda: 7835.13 Angstrom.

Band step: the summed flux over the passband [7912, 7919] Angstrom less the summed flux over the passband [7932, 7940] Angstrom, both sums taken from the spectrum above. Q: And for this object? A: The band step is -1.7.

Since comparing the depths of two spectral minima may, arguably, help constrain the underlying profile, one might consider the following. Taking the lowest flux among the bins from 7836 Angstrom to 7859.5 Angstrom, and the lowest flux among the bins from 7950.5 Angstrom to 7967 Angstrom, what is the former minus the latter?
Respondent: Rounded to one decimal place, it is 0.1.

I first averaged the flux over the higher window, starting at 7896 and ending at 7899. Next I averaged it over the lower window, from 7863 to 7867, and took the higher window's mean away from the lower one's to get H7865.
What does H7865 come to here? 0.27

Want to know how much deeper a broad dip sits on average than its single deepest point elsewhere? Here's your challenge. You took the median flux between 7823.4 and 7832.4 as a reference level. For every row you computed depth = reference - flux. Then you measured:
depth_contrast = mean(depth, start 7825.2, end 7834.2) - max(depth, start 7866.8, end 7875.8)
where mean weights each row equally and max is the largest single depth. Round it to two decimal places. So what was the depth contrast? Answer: -0.36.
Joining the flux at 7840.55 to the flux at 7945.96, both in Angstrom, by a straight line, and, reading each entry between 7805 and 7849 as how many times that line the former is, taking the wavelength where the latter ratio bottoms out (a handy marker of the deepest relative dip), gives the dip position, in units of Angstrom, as 7822.51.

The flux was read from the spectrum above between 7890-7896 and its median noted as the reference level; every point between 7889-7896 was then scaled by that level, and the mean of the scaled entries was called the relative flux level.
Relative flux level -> 0.99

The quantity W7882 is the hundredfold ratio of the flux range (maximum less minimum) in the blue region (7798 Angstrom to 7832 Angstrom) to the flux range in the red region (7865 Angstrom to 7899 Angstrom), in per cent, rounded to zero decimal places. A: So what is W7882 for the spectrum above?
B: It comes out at 145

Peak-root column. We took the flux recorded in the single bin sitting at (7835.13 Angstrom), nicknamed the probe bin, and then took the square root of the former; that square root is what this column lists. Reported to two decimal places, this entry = 2.08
